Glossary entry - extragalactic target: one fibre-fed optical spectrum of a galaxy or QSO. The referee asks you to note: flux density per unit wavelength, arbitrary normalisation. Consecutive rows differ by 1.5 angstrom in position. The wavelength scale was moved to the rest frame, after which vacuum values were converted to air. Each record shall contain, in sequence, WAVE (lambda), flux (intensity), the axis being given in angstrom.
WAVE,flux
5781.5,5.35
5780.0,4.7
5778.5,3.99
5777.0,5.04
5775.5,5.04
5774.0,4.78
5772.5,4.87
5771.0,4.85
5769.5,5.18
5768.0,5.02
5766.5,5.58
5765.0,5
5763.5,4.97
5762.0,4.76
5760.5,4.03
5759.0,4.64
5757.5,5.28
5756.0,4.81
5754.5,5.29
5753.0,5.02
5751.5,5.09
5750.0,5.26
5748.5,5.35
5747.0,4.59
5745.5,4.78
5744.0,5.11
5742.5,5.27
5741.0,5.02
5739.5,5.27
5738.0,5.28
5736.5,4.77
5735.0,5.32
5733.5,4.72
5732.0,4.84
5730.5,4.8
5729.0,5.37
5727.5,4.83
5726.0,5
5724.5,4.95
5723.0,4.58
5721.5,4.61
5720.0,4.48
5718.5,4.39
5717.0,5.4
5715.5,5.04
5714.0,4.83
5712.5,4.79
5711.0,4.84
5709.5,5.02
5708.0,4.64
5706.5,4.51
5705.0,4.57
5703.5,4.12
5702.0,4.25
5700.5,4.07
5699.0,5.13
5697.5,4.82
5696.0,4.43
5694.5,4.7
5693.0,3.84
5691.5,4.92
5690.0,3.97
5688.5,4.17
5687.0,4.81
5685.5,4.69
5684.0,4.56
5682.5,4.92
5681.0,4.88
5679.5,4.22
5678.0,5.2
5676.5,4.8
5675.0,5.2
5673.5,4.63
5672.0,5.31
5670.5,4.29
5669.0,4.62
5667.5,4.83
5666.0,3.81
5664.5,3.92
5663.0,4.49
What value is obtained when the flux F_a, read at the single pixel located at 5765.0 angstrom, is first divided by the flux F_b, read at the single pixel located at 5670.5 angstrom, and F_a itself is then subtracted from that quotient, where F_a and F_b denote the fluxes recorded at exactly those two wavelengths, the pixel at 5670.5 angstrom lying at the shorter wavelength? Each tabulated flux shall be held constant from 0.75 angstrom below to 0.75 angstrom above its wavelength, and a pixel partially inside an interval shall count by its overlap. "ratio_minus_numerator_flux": -3.83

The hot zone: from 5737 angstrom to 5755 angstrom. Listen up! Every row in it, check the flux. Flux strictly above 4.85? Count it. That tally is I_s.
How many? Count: 10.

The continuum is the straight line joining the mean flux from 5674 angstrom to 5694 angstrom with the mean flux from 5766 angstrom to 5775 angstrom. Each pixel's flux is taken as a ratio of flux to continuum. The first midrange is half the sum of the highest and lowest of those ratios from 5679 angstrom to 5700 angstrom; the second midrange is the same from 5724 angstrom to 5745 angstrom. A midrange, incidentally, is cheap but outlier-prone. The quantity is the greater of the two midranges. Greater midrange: 1.04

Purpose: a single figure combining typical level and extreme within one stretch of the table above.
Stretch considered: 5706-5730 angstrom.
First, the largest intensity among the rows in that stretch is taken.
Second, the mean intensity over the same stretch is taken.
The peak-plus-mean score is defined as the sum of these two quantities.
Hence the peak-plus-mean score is 10.2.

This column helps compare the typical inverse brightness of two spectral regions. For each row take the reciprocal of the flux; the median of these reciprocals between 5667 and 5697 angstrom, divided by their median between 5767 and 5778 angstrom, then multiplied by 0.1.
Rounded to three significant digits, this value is 0.107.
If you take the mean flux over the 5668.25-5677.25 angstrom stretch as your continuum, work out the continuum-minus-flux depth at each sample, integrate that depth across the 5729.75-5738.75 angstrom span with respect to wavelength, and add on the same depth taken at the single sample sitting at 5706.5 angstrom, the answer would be -1.0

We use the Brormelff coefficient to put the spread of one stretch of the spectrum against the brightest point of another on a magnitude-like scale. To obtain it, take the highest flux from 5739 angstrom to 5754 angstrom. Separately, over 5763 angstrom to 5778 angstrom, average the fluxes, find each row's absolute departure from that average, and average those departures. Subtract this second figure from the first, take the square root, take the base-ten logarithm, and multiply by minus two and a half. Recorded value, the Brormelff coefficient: -0.896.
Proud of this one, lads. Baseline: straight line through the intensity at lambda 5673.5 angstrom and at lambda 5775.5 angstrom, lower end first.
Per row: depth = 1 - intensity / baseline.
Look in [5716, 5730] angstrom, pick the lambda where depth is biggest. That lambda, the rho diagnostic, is 5718.5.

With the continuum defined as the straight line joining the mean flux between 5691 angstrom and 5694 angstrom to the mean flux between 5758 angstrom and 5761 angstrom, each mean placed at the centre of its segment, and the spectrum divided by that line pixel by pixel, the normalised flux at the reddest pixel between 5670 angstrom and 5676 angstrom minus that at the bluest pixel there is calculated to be 0.21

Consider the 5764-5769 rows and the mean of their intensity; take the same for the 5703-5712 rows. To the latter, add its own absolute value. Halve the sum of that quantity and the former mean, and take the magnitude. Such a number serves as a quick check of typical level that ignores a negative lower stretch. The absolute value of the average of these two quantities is 7.2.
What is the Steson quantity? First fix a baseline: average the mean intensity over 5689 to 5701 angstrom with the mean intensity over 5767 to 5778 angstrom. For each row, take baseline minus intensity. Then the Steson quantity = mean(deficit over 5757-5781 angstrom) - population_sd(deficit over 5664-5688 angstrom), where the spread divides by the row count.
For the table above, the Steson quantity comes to -0.55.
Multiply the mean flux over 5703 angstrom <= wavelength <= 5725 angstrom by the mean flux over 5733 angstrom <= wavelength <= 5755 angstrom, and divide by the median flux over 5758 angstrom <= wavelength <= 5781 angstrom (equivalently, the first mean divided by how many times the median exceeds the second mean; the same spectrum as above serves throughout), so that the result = 4.92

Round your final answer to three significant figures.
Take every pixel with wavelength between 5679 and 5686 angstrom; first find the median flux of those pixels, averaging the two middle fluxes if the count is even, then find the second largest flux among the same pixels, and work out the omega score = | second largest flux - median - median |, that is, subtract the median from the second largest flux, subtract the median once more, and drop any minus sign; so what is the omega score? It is 4.50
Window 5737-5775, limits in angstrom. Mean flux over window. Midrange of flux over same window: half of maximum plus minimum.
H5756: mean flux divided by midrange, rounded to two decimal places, 1.04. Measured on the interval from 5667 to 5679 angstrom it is 1.01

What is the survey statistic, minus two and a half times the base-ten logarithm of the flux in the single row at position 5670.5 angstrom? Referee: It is -1.58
